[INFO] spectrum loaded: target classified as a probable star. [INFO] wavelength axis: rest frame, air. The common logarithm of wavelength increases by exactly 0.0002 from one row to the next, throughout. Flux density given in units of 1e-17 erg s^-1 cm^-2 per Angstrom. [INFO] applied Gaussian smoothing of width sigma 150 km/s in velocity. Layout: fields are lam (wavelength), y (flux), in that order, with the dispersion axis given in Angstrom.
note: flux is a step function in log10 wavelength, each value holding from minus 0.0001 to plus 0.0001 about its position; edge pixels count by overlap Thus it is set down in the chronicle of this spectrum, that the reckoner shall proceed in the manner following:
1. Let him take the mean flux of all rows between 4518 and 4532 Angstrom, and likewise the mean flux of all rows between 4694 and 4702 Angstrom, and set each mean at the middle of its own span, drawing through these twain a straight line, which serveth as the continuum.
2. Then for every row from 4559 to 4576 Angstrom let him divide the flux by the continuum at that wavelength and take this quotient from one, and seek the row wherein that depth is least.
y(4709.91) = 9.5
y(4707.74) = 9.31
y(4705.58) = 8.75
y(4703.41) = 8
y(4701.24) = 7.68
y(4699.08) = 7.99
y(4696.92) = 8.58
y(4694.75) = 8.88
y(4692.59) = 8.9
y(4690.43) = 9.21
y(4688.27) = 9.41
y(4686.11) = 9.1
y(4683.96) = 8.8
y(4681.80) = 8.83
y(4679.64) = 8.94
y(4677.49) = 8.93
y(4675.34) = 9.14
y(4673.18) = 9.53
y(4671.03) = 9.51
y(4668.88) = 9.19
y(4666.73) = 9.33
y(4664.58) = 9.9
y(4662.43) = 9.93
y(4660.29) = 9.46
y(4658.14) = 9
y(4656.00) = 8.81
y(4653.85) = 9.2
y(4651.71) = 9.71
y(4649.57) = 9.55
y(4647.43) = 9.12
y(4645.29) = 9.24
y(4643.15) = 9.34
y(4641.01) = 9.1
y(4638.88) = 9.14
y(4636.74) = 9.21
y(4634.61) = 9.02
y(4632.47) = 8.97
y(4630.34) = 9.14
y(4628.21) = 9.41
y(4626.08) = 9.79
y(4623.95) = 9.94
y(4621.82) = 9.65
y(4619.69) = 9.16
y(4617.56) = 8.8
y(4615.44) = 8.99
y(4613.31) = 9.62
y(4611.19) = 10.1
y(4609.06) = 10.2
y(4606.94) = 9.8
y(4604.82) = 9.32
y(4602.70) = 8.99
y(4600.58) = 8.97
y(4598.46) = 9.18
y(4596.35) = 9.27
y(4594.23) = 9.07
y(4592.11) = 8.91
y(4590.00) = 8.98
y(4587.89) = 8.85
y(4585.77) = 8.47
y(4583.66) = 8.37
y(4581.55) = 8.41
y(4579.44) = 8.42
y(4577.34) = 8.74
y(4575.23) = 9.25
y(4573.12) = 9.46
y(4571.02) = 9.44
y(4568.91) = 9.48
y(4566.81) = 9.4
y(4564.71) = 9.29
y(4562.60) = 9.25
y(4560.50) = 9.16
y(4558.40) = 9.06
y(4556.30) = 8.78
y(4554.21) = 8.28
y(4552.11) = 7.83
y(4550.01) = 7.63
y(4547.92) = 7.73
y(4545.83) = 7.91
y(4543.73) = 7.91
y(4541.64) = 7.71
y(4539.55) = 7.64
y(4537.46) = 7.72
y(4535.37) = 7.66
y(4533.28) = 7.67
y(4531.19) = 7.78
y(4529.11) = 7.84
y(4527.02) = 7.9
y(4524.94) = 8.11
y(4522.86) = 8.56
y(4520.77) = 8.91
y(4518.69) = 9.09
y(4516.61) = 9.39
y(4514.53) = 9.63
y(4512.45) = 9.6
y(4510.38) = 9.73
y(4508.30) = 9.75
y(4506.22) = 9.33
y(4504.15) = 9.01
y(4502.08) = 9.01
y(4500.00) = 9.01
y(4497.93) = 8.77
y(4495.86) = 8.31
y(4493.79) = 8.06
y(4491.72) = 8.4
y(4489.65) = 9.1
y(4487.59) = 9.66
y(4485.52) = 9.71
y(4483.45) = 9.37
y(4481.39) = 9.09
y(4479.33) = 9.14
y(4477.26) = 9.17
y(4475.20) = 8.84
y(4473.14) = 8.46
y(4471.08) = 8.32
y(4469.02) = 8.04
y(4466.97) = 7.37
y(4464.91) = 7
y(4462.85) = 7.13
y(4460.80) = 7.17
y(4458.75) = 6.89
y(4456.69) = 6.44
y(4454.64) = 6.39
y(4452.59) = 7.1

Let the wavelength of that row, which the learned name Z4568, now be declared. 4568.91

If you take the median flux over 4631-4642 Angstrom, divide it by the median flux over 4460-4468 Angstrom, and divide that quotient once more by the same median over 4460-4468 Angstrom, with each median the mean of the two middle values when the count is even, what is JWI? 0.178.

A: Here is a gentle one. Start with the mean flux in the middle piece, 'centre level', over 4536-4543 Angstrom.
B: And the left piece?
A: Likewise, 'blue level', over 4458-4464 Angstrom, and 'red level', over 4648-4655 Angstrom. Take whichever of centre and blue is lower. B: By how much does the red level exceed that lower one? 2.4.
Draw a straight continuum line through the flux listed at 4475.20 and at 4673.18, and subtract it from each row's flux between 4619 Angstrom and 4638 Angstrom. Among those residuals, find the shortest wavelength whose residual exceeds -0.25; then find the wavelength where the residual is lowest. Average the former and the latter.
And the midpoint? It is 4626.1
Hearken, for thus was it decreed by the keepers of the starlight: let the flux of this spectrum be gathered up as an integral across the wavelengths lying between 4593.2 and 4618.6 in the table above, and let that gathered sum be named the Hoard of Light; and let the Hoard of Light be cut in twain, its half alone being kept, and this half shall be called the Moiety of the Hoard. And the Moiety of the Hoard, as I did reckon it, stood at 119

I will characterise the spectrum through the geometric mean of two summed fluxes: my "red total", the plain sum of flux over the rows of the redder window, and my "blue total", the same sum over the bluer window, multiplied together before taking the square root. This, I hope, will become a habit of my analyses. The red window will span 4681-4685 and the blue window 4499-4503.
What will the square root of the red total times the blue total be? 17.8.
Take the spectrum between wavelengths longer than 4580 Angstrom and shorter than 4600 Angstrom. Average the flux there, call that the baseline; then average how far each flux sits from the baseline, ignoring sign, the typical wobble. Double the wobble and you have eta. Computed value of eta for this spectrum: 0.56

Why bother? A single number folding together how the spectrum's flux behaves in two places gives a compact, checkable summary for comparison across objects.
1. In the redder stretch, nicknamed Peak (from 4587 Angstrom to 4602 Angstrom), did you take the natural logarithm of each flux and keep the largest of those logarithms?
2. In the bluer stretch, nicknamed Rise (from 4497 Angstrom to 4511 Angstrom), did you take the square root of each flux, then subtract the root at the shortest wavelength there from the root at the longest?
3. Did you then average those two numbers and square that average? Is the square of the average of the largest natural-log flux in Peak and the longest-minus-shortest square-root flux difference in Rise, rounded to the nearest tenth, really 1.4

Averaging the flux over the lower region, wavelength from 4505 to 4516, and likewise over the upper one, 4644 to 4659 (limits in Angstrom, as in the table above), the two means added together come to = 18.8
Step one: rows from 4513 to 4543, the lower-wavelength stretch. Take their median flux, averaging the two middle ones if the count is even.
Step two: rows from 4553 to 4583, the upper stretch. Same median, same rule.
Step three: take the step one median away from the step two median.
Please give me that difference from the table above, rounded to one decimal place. 1.3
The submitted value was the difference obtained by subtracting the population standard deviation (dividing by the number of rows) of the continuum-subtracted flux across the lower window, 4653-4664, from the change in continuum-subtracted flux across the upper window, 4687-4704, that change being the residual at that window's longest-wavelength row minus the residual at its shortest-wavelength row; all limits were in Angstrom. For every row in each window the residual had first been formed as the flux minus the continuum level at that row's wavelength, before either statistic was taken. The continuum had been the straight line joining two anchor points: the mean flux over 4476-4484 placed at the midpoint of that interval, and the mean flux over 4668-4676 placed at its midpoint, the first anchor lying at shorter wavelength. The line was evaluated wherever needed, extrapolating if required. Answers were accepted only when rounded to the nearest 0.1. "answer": -1.8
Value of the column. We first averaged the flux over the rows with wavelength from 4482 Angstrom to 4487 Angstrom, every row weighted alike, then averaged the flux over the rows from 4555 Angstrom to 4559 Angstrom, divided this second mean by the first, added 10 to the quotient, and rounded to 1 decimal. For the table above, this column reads 10.9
